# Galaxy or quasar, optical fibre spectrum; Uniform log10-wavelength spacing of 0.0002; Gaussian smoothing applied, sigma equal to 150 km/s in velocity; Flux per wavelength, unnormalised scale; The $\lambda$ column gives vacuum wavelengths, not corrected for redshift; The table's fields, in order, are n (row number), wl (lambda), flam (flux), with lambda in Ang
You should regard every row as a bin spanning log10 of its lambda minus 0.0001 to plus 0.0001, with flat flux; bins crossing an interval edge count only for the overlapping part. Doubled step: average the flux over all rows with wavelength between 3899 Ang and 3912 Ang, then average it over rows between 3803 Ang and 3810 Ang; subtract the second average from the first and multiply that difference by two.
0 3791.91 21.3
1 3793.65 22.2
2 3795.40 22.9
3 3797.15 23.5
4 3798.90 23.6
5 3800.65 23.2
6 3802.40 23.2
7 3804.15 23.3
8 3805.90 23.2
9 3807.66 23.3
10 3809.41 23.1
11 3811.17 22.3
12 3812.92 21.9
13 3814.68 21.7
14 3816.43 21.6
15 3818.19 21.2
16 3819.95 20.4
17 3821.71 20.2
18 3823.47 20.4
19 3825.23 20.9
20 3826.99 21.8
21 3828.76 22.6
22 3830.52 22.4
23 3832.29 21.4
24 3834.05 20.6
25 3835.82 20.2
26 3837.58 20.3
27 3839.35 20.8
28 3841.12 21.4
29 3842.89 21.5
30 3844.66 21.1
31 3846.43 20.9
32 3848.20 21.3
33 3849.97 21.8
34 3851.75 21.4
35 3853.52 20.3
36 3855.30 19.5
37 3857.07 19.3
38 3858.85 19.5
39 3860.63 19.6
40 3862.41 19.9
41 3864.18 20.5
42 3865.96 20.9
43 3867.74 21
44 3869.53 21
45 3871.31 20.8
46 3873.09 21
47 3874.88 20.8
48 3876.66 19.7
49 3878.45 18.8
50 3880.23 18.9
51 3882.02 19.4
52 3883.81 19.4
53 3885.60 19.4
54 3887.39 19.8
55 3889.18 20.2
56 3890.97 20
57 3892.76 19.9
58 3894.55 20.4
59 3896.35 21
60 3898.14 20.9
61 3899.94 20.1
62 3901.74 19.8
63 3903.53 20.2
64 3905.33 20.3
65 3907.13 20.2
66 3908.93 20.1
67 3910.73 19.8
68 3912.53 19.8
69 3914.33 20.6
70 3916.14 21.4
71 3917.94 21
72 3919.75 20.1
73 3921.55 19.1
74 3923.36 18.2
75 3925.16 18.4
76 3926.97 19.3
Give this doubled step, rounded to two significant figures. -6.3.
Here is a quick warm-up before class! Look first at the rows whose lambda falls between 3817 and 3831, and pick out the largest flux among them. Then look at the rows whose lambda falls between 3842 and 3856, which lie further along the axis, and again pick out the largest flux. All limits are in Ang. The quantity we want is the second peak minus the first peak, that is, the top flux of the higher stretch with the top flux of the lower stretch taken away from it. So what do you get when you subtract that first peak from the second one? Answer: -0.80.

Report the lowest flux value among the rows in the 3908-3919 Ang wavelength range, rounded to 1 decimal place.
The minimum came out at 19.8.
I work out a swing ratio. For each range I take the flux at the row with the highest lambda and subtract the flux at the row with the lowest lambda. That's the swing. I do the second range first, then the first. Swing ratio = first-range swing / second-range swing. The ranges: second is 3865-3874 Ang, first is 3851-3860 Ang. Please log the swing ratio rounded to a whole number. -19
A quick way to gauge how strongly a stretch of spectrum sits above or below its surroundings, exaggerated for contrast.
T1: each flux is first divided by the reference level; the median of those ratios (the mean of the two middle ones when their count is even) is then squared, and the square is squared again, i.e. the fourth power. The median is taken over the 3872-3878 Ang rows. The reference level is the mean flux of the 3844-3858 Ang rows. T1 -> 1.02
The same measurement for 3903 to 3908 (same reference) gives 0.91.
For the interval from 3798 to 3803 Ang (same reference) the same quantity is 1.58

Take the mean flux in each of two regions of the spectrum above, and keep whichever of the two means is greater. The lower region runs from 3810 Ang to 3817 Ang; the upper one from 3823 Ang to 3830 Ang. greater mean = 21.9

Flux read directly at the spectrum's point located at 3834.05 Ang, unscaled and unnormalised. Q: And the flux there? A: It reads 20.6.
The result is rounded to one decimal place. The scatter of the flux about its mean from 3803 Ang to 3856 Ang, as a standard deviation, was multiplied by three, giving 3.0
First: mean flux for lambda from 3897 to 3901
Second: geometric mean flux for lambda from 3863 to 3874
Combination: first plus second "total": 41.4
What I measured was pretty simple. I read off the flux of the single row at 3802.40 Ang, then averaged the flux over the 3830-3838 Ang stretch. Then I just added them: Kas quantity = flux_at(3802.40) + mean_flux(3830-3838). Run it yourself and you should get 44.2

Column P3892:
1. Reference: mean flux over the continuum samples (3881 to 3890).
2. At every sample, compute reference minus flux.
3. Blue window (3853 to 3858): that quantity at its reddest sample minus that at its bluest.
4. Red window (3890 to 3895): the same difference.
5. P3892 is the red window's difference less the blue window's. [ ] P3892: -1.4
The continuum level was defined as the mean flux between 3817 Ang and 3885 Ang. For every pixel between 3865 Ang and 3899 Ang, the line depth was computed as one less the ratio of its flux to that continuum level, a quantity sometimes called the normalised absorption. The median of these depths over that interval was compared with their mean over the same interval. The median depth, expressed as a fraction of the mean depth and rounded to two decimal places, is 0.94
